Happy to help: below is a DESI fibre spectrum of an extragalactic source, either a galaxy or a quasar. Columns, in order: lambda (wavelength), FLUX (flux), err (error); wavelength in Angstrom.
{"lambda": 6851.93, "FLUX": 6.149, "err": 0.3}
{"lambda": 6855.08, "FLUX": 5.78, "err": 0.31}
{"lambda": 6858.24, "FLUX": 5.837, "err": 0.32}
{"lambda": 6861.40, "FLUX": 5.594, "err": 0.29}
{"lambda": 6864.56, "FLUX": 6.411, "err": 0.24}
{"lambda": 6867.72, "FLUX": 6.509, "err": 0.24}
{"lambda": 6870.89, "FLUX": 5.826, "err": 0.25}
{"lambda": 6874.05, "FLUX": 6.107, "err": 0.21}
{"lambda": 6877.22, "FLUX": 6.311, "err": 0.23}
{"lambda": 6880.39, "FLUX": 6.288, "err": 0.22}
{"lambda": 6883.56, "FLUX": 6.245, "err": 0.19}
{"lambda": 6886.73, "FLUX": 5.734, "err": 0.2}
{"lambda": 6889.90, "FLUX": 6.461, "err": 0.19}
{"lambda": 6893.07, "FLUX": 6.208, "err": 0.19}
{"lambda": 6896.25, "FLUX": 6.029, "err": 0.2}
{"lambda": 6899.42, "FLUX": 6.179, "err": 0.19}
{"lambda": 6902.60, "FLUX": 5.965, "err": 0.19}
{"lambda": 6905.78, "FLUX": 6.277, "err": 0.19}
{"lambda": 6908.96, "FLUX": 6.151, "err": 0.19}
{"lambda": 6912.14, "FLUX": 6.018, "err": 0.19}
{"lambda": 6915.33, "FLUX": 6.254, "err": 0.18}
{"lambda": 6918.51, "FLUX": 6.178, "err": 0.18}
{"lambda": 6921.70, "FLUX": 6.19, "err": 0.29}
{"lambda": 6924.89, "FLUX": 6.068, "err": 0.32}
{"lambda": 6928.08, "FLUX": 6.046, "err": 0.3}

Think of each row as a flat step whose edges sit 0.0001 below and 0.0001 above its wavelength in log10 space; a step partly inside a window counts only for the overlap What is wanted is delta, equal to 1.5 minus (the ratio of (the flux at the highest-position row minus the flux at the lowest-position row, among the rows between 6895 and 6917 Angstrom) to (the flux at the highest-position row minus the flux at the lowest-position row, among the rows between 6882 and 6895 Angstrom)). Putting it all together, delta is 8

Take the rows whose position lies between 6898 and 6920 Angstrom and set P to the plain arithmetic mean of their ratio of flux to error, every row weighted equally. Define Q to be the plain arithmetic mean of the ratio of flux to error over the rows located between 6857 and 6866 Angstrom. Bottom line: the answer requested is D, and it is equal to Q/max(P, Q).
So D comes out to 0.65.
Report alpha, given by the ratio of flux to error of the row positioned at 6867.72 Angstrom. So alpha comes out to 27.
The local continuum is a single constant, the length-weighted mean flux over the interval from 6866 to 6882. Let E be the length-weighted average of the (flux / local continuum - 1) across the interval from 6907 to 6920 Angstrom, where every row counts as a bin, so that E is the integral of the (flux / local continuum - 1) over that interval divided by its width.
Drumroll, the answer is -0.009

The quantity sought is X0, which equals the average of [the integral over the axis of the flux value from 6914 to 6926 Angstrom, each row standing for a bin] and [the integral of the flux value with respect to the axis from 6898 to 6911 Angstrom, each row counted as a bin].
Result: 77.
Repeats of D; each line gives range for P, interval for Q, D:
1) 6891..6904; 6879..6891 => 0.98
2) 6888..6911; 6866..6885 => 0.87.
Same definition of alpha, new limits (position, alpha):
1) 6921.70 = 21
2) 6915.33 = 35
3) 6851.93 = 20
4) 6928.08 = 20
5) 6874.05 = 29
